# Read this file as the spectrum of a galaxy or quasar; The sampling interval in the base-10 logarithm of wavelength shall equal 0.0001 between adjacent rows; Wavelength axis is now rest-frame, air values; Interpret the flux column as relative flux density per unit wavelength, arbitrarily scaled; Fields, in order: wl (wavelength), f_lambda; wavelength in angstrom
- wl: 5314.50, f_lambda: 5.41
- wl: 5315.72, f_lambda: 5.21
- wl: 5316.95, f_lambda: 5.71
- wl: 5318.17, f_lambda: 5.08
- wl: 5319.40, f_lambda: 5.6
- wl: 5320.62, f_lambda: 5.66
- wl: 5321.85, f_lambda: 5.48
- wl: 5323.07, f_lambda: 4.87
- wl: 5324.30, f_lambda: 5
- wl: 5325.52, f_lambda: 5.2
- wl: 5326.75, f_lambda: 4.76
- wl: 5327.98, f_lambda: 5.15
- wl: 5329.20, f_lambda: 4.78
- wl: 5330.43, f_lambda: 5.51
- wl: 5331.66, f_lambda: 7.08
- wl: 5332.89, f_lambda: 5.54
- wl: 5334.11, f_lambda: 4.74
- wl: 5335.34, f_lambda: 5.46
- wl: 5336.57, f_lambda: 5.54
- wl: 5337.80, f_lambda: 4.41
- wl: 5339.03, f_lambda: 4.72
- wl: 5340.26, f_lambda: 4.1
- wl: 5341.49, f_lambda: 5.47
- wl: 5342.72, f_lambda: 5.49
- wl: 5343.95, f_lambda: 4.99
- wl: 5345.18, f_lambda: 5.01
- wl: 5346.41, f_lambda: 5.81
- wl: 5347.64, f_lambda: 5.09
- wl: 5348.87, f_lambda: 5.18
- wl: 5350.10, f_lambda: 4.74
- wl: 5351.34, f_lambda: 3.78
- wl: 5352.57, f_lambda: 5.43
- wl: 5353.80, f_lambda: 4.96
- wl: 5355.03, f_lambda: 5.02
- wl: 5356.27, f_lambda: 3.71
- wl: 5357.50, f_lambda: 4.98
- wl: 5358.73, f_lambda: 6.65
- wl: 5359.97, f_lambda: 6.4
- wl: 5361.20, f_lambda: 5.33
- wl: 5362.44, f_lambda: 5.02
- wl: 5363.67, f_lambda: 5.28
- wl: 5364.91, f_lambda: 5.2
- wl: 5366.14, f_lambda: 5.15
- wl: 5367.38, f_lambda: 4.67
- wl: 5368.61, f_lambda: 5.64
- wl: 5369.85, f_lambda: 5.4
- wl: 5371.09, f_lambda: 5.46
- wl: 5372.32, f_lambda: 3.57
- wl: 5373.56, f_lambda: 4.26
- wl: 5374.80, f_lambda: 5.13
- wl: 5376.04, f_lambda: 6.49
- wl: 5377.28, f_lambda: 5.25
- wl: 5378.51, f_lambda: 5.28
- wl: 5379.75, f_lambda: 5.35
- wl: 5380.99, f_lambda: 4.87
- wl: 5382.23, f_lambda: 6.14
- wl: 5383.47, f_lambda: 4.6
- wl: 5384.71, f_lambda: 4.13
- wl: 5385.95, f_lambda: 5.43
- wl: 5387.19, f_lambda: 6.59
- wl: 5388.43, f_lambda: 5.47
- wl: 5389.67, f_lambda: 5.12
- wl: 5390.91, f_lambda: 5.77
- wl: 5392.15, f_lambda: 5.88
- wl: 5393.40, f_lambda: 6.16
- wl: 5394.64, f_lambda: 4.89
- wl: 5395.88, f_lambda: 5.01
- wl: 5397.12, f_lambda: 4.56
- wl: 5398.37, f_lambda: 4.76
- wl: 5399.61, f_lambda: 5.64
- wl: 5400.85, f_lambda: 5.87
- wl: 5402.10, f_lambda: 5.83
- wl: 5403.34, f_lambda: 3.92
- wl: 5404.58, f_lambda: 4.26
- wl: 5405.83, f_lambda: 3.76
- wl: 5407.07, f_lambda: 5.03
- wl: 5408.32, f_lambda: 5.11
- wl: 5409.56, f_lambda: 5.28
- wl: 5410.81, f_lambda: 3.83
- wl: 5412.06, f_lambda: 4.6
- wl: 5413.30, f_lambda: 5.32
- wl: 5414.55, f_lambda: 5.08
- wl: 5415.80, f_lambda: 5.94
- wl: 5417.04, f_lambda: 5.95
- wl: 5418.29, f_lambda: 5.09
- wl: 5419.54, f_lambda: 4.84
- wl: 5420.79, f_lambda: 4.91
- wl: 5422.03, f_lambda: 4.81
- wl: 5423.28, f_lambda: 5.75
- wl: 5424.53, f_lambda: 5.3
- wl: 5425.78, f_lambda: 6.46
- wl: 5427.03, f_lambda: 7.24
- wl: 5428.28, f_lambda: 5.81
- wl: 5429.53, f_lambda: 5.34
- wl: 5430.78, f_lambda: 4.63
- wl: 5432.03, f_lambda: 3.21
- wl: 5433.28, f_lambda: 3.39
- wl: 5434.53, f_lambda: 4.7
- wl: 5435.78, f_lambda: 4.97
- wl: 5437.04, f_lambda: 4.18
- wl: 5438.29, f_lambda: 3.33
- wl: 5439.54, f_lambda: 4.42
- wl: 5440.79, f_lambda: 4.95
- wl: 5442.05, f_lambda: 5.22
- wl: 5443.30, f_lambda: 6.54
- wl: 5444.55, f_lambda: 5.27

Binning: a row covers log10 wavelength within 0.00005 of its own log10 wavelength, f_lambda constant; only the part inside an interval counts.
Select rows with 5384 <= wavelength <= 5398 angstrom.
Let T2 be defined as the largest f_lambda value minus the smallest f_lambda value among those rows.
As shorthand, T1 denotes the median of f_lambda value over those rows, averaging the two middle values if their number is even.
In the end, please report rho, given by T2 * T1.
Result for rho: 13.4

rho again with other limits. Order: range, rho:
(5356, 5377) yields 16.0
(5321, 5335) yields 12.1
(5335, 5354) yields 10.3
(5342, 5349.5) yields 4.2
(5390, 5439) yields 20.3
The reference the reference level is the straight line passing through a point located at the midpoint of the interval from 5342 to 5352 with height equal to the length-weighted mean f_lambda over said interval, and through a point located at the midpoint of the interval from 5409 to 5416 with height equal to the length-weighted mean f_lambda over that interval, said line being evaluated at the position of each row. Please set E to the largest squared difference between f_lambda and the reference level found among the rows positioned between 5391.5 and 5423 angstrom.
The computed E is 1.4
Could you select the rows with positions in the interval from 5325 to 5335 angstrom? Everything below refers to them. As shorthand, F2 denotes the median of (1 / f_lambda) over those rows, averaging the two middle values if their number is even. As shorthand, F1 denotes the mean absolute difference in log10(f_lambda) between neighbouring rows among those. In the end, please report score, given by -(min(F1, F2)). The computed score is -0.064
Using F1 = 0.064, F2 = 0.193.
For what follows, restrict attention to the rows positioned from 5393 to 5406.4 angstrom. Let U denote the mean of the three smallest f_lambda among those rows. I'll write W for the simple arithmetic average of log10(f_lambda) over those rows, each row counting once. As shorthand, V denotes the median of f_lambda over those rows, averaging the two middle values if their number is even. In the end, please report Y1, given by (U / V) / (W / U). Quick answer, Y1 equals 4.7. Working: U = 4.0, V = 4.9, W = 0.691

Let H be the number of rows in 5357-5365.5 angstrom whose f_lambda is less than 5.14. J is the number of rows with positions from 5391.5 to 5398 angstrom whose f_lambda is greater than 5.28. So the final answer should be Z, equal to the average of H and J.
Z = 2.0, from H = 2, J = 2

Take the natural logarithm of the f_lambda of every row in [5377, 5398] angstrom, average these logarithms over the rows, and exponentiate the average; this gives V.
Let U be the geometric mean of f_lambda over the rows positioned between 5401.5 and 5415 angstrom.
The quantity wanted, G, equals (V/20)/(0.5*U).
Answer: 0.113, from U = 4.68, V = 5.29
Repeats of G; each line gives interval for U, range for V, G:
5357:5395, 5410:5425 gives 0.096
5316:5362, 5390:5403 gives 0.105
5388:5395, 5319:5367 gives 0.093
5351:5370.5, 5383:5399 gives 0.102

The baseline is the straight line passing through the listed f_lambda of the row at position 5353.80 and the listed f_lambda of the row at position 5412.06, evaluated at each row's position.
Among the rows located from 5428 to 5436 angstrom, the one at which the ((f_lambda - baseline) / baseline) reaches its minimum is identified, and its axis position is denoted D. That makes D 5432.03 angstrom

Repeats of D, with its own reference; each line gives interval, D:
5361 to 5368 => 5367.38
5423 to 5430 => 5424.53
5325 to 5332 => 5326.75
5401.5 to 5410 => 5405.83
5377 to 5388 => 5384.71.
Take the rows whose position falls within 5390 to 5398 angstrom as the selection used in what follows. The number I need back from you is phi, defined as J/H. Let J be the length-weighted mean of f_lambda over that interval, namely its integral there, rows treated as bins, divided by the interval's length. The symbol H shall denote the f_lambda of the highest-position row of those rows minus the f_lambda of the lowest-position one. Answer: -4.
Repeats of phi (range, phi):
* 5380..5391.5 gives 6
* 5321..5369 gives 32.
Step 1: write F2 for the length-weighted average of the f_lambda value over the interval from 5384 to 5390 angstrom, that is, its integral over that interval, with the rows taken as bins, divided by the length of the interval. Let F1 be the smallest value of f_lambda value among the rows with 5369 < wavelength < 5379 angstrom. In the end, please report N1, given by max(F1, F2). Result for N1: 5.3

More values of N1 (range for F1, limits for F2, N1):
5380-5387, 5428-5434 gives 4.4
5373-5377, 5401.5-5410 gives 4.7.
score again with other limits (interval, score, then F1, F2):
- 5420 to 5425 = -0.041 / 0.041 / 0.196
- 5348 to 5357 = -0.078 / 0.078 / 0.202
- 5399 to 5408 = -0.068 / 0.068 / 0.199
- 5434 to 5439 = -0.066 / 0.066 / 0.226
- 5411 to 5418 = -0.038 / 0.038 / 0.188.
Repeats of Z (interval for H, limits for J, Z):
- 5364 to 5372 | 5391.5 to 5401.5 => 2.5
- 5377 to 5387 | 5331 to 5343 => 4.5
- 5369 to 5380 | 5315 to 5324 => 3.5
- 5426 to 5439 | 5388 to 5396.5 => 5.5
